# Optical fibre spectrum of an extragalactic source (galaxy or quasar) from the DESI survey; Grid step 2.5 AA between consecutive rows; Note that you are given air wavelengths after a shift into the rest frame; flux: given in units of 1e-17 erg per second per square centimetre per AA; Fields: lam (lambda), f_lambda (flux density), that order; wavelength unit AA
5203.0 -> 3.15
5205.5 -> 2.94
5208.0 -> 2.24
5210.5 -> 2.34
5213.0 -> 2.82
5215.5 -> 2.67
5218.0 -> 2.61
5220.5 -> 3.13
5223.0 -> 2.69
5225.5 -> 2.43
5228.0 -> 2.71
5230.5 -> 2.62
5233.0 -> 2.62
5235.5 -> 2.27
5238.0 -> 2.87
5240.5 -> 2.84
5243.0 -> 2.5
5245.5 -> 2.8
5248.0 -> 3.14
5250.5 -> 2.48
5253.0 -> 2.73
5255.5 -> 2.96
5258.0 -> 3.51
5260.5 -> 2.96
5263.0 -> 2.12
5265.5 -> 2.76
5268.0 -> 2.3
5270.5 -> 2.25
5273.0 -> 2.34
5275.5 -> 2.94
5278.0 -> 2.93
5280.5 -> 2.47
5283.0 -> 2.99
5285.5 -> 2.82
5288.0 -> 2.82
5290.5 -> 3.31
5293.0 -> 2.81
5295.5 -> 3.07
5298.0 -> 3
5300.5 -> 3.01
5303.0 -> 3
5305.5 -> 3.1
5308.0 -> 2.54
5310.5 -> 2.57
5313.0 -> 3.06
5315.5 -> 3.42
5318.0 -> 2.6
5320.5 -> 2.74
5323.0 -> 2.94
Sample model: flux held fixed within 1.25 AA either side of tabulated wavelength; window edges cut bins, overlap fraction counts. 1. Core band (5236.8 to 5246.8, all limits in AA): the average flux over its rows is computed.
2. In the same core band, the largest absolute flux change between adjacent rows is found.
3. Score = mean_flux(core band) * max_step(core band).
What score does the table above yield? 0.94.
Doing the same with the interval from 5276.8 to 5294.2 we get 1.50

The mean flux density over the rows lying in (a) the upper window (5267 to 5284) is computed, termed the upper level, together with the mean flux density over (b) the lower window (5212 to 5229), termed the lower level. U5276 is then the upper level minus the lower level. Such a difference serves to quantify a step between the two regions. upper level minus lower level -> -0.12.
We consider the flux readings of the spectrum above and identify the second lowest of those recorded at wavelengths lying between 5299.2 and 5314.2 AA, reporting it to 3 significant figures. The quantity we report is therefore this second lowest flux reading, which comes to 2.57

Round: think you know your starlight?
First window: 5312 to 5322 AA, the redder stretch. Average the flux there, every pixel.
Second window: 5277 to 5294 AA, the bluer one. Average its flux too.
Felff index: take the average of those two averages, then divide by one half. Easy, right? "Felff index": 5.83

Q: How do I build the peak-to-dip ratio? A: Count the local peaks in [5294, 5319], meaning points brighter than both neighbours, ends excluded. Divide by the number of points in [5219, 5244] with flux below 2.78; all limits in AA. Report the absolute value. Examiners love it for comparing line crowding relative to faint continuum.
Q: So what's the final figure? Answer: 0.43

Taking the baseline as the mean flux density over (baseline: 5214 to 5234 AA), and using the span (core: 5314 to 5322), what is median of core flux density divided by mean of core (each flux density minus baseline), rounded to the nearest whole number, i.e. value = 12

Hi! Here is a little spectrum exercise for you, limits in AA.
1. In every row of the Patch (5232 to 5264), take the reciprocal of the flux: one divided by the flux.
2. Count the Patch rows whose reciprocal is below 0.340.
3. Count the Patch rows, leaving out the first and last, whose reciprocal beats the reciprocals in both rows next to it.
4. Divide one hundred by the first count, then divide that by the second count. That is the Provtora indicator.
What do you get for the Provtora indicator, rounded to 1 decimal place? 8.3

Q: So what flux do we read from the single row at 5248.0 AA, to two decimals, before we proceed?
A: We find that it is 3.14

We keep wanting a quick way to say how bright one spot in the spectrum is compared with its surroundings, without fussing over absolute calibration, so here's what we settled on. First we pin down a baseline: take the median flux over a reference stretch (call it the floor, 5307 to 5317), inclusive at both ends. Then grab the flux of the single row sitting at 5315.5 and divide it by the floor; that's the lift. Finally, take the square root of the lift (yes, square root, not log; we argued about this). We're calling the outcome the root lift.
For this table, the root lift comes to 1.10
